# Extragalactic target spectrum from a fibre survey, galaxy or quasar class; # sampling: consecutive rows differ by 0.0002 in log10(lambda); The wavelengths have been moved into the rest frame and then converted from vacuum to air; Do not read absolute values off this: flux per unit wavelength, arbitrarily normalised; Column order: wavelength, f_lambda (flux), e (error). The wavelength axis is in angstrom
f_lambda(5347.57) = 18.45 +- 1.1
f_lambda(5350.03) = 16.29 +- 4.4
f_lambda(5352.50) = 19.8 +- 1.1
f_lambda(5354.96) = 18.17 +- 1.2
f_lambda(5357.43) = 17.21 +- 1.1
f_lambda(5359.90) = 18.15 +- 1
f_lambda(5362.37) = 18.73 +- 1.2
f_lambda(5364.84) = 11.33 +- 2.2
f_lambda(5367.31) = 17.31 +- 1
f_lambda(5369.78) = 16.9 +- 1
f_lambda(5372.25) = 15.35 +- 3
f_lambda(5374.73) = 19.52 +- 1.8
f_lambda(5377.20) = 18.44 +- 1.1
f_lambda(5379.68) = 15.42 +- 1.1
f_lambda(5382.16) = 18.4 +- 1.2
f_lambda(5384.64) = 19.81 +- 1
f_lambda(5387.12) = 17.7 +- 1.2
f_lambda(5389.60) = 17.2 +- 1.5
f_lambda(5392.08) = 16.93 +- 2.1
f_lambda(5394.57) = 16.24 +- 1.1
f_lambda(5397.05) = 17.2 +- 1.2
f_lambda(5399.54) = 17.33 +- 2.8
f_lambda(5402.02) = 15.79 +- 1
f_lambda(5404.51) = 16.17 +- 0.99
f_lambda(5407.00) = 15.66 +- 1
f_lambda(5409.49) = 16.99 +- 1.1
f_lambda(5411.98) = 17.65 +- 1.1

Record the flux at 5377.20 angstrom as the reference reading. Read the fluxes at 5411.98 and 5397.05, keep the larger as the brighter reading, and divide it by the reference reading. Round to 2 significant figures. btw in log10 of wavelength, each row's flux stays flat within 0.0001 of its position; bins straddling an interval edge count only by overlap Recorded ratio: 0.96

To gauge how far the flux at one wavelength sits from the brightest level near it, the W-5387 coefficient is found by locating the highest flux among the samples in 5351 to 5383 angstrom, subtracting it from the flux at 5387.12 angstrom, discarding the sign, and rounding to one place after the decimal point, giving 2.1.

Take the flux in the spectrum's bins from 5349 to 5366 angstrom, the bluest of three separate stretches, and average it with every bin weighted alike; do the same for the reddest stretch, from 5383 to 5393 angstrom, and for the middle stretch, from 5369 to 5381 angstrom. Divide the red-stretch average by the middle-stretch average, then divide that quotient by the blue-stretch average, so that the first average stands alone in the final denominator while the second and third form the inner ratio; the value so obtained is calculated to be 0.0612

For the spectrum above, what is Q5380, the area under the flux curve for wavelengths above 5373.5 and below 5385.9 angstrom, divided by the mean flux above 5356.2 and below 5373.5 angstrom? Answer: 14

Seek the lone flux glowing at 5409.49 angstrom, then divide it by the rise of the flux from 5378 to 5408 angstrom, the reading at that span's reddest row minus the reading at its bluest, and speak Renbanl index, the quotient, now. 71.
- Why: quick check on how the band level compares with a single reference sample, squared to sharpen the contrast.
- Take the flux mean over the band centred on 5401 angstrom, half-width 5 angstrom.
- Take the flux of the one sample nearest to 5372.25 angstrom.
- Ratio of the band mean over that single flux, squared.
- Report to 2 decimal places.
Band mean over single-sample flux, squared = 1.17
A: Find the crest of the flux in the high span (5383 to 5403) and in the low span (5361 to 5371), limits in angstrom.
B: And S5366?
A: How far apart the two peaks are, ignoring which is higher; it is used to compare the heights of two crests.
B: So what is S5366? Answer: 1.1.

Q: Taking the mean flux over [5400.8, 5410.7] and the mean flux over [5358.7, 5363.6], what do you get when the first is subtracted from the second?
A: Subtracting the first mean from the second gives 2.3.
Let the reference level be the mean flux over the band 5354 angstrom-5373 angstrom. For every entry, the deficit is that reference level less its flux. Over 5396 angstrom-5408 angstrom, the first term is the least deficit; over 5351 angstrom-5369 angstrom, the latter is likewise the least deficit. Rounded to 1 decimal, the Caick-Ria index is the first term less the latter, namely 2.5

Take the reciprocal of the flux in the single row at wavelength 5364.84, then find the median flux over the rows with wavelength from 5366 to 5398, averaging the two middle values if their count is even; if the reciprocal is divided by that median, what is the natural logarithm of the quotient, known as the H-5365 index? -5.27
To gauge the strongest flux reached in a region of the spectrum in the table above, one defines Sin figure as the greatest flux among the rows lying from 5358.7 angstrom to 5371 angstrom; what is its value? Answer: 18.73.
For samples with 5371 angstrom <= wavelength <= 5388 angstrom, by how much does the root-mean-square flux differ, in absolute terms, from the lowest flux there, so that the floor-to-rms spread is 2.5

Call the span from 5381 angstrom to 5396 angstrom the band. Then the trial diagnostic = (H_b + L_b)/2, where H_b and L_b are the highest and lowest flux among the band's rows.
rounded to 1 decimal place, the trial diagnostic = 18.0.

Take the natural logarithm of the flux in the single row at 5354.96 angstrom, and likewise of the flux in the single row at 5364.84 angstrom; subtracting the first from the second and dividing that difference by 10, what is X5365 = -0.047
